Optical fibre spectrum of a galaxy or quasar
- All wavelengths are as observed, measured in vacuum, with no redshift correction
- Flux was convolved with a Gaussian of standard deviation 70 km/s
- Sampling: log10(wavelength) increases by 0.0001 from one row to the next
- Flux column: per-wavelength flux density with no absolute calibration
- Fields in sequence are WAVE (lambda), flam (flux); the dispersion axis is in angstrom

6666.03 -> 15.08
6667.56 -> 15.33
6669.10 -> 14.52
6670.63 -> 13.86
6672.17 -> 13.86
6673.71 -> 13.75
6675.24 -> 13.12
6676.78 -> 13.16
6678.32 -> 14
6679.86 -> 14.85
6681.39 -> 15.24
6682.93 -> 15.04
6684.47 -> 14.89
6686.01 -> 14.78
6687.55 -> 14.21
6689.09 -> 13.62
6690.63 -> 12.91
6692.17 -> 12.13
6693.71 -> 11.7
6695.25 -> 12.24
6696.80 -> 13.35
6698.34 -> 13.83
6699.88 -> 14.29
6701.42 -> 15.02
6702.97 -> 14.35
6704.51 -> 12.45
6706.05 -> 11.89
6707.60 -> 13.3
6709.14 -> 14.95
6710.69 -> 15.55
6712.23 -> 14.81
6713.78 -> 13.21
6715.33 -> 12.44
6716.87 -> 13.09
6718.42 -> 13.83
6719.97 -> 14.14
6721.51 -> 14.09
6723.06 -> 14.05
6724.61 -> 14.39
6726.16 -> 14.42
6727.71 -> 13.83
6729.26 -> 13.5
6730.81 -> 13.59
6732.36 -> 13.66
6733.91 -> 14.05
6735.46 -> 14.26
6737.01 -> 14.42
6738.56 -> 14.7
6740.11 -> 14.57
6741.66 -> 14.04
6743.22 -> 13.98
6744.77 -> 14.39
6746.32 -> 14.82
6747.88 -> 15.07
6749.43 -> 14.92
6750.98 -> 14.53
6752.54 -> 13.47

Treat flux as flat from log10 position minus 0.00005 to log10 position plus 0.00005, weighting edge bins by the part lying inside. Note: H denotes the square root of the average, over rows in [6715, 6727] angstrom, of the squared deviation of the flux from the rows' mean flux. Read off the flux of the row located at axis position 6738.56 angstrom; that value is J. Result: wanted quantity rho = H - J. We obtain -14.1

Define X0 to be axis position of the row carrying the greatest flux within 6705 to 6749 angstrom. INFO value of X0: 6710.69 angstrom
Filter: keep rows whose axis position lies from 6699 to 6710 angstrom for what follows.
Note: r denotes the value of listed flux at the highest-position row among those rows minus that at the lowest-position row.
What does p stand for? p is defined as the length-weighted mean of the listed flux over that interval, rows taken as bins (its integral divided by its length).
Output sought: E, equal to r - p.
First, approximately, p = 13.8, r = 0.66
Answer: -13.1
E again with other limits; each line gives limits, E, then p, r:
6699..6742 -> -14.2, 14.0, -0.25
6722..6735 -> -13.9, 13.9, 0.00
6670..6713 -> -12.9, 13.8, 0.95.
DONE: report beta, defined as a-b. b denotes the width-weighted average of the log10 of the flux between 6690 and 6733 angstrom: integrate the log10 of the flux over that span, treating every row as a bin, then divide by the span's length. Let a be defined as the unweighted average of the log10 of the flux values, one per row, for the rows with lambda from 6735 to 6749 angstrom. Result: 0.03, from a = 1.16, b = 1.13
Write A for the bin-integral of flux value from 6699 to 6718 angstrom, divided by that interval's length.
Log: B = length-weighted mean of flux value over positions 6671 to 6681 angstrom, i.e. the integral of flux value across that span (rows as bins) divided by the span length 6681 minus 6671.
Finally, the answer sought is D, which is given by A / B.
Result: 1.00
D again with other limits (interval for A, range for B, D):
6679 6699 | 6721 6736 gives 0.98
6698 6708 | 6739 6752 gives 0.94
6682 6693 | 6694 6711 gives 1.02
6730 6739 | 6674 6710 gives 1.03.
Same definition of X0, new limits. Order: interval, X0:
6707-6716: 6710.69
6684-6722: 6710.69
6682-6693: 6682.93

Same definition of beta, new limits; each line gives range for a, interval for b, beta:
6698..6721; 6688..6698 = 0.03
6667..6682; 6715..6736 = 0.01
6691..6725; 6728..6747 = -0.02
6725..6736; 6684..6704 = 0.01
